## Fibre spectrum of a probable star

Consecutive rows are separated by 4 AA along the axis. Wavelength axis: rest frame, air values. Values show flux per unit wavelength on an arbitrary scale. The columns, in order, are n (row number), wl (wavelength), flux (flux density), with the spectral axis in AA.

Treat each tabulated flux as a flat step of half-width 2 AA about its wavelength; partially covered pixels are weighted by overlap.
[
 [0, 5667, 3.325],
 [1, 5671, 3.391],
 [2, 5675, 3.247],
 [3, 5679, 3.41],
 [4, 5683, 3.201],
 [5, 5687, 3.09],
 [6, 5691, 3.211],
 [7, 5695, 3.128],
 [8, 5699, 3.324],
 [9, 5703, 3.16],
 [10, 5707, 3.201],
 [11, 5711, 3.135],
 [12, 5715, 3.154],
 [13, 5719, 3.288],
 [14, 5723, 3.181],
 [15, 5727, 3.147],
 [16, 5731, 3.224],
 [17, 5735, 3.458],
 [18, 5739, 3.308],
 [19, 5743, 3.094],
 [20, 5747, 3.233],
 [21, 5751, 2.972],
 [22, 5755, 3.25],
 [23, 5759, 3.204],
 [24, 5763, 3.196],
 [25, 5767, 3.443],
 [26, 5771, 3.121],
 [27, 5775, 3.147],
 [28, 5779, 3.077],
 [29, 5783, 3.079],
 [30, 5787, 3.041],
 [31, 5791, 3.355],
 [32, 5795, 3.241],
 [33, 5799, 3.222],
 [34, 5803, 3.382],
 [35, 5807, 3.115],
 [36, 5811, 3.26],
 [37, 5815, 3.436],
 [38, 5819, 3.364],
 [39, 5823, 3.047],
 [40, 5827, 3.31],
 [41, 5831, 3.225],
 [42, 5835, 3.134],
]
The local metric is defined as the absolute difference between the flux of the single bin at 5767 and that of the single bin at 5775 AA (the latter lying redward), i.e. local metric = 0.30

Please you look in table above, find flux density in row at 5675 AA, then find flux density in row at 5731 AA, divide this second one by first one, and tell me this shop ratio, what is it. 0.99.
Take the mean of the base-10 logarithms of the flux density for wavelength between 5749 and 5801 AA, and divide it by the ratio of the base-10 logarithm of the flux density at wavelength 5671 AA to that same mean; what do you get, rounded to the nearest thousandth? 0.476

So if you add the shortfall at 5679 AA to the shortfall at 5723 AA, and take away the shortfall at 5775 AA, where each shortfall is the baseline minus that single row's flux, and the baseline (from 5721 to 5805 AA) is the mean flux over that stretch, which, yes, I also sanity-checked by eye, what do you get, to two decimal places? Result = -0.24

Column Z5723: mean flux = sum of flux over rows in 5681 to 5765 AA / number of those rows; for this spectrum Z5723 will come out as 3.20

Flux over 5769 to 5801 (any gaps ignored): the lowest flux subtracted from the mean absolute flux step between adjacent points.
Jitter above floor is -2.96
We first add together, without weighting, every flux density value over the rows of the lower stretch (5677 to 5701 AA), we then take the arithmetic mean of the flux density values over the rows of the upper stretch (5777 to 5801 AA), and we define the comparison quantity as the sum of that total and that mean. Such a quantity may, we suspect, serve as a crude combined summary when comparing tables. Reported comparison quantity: 22.5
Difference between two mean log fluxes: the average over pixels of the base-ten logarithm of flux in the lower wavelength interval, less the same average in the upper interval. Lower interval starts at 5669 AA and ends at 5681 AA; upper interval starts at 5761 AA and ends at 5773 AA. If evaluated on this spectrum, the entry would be 0.013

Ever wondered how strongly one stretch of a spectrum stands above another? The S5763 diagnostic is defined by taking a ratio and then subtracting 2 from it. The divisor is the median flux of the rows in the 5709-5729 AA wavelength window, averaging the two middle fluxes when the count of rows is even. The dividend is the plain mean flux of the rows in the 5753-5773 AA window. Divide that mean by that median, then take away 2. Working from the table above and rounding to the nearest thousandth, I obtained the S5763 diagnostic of -0.972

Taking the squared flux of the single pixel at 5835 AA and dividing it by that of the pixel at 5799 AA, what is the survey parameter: 0.95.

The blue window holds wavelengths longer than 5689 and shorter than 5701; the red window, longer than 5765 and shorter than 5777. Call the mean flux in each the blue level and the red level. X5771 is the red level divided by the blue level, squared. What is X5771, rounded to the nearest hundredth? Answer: 1.01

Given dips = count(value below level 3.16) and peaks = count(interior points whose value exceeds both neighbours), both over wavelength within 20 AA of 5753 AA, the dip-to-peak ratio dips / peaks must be 1.00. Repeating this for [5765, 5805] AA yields 1.67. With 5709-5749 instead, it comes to 2.00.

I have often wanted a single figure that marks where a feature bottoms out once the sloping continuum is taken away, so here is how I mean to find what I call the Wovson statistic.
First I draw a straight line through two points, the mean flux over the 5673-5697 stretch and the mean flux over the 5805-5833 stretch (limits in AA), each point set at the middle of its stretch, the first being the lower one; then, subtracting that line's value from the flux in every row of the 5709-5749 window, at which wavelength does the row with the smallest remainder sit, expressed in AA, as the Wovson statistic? 5743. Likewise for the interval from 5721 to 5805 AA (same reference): 5751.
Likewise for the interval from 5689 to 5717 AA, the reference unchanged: 5695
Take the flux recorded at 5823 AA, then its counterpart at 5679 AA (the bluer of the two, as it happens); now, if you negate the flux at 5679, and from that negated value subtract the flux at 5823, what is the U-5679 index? -6.46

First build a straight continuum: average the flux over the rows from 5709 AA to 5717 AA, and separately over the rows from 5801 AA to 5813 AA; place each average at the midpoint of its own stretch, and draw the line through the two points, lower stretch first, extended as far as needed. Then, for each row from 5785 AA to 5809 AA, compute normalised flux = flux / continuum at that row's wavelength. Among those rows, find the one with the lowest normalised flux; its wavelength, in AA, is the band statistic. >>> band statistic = 5787 AA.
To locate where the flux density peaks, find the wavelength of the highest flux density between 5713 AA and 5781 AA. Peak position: 5735 AA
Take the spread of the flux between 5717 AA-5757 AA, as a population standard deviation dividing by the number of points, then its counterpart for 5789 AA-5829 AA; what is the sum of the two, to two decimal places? 0.24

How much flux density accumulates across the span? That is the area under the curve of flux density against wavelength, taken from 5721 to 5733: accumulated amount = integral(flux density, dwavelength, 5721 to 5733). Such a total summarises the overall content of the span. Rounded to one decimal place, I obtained 38.2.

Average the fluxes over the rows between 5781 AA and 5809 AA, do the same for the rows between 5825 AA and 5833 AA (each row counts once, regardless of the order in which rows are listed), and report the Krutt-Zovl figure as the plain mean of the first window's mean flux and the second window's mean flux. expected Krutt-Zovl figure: 3.24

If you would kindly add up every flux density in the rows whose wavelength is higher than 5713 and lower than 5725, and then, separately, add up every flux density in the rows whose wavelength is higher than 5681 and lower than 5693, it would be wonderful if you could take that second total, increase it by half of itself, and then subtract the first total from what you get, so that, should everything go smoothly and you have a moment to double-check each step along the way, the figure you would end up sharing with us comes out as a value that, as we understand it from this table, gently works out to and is 4.63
